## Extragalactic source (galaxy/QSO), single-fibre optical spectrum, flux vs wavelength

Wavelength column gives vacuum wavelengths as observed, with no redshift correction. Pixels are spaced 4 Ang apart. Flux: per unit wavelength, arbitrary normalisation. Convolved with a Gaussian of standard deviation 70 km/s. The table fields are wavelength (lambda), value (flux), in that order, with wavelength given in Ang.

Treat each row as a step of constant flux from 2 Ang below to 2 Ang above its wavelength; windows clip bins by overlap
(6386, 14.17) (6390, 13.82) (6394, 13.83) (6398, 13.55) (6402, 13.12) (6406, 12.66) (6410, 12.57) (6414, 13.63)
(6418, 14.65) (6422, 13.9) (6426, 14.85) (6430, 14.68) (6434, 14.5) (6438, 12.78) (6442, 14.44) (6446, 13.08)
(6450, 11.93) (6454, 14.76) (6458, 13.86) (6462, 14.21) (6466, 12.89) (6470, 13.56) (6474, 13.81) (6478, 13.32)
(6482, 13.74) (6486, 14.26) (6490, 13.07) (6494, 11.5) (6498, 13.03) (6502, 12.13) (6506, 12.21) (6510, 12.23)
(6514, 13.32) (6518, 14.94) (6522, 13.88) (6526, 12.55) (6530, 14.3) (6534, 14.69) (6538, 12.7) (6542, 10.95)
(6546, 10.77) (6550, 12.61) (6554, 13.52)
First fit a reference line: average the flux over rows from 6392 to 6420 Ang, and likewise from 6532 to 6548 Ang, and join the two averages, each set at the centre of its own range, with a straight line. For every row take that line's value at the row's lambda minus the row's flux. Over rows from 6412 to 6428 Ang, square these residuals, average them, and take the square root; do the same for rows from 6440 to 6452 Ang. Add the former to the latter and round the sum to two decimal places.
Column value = 2.09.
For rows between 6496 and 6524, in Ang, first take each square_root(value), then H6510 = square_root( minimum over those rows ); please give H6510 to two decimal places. 1.87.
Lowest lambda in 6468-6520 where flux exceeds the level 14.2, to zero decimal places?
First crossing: 6486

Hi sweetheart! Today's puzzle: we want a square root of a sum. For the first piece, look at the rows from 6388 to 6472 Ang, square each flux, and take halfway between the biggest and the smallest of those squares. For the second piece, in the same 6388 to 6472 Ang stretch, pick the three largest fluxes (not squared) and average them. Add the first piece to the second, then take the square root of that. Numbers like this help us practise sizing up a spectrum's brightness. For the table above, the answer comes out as 14.0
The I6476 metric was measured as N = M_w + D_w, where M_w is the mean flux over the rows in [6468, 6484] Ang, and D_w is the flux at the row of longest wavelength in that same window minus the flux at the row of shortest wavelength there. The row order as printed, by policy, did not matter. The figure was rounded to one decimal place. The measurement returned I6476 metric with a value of 13.8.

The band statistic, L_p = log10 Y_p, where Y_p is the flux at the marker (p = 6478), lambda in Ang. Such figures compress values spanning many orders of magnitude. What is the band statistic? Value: 1.12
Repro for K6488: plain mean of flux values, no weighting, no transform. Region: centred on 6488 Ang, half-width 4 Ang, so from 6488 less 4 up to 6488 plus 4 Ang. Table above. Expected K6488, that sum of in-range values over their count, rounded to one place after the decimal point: 13.7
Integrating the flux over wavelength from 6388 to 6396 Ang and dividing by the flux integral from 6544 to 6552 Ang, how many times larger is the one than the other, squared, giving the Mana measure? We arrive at 1.40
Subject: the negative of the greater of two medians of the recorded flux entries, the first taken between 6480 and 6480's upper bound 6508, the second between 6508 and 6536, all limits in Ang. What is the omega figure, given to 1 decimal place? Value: -13.9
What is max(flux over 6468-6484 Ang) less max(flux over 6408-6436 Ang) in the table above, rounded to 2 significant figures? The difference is -1.0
